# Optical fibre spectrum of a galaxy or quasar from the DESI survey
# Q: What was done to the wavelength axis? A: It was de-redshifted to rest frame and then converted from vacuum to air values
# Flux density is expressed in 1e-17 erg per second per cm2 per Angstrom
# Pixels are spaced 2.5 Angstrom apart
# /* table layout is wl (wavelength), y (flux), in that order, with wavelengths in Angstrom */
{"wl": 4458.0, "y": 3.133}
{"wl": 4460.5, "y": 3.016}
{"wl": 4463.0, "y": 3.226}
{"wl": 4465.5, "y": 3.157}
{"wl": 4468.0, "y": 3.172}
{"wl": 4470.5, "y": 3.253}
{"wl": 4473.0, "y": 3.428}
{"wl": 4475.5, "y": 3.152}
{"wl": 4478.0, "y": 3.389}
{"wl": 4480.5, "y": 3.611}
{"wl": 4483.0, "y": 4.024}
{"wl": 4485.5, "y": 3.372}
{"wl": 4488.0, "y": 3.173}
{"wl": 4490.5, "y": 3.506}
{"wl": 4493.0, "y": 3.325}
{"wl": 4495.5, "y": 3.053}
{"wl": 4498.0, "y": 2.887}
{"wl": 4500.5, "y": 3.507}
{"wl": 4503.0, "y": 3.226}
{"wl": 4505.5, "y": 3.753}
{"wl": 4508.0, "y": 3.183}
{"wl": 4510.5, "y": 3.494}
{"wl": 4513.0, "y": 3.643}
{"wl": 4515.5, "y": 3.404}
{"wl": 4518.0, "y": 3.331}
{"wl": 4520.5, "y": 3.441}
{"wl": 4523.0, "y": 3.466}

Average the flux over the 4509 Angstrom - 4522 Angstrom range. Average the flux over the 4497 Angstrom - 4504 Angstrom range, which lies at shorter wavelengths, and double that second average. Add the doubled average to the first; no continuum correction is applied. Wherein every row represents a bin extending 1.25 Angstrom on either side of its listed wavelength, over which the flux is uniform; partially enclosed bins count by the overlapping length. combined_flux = 9.9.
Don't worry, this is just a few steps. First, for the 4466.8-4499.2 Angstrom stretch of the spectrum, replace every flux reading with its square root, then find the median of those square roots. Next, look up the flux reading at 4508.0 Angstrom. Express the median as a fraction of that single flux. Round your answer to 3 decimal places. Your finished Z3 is 0.573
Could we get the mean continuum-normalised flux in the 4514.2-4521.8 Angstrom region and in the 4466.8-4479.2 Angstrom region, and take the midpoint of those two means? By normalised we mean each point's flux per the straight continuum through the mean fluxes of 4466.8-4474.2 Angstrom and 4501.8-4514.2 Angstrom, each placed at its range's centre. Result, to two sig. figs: 0.98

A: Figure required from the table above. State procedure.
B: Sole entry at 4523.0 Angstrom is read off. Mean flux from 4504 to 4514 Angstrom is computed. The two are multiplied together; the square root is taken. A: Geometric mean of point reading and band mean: 3.49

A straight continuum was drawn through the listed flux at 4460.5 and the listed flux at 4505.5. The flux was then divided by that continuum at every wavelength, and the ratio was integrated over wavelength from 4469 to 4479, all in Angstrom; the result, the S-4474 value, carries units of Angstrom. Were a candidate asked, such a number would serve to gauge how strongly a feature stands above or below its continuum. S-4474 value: 10.2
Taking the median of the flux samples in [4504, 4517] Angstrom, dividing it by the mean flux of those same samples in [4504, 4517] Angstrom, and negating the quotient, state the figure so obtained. -1.00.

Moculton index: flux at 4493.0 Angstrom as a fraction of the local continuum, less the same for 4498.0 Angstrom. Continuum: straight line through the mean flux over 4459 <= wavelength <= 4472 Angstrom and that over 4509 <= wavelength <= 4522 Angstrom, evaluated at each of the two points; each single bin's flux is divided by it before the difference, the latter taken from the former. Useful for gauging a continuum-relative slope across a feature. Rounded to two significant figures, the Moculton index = 0.14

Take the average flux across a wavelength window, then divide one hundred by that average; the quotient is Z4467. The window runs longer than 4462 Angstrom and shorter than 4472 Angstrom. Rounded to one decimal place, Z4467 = 31.2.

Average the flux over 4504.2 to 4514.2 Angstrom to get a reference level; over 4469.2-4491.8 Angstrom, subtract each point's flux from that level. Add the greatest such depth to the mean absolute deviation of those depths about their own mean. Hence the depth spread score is 0.55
